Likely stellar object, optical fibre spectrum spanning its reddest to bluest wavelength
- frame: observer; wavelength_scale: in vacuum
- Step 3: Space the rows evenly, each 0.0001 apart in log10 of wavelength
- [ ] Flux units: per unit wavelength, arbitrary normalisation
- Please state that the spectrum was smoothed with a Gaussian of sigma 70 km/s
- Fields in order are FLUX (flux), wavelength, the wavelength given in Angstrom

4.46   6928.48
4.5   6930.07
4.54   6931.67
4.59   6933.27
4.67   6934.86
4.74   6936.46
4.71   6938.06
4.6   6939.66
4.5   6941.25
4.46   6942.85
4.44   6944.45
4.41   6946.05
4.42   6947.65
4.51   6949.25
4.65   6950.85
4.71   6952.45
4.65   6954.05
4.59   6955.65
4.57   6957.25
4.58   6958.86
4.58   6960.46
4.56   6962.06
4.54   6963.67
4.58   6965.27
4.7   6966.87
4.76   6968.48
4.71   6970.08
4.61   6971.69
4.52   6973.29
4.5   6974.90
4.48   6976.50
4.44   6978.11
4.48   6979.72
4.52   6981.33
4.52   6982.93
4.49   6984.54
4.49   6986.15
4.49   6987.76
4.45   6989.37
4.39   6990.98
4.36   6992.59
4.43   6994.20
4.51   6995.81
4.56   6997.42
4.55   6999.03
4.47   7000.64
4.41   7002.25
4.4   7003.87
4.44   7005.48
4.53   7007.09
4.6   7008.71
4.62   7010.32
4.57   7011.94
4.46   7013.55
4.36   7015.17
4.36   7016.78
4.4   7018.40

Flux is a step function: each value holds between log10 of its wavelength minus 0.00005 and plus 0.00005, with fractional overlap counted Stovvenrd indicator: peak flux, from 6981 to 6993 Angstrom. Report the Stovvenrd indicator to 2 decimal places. 4.52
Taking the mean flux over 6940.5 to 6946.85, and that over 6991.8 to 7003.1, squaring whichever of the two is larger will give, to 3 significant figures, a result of 20.0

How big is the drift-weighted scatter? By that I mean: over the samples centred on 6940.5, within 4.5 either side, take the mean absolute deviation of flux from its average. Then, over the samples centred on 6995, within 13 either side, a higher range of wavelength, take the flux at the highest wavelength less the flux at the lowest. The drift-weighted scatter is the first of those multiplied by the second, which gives 0.0011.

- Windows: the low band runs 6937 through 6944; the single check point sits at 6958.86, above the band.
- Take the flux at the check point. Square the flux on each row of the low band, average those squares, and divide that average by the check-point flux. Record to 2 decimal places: 4.56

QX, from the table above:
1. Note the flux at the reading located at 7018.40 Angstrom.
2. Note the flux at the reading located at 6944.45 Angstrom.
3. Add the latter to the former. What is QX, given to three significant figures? 8.84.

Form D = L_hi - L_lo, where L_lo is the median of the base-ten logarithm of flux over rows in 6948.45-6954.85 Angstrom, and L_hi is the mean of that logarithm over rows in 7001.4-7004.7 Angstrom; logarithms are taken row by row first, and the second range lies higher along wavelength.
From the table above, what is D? -0.024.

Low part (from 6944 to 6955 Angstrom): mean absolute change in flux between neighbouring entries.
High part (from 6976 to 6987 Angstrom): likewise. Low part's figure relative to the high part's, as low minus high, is 0.04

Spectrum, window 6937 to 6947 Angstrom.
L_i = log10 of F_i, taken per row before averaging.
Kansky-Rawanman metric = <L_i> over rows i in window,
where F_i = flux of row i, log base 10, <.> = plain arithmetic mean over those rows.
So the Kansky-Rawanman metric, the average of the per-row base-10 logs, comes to 0.655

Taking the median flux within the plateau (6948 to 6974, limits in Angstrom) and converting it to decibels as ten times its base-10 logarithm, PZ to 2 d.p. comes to 6.61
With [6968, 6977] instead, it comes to 6.59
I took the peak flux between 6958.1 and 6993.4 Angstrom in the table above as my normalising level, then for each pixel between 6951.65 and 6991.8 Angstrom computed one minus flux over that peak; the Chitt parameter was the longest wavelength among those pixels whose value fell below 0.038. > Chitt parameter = 6971.69 Angstrom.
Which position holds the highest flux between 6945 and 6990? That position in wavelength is 6968.48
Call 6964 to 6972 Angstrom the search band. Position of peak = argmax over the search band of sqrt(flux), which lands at 6968.48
